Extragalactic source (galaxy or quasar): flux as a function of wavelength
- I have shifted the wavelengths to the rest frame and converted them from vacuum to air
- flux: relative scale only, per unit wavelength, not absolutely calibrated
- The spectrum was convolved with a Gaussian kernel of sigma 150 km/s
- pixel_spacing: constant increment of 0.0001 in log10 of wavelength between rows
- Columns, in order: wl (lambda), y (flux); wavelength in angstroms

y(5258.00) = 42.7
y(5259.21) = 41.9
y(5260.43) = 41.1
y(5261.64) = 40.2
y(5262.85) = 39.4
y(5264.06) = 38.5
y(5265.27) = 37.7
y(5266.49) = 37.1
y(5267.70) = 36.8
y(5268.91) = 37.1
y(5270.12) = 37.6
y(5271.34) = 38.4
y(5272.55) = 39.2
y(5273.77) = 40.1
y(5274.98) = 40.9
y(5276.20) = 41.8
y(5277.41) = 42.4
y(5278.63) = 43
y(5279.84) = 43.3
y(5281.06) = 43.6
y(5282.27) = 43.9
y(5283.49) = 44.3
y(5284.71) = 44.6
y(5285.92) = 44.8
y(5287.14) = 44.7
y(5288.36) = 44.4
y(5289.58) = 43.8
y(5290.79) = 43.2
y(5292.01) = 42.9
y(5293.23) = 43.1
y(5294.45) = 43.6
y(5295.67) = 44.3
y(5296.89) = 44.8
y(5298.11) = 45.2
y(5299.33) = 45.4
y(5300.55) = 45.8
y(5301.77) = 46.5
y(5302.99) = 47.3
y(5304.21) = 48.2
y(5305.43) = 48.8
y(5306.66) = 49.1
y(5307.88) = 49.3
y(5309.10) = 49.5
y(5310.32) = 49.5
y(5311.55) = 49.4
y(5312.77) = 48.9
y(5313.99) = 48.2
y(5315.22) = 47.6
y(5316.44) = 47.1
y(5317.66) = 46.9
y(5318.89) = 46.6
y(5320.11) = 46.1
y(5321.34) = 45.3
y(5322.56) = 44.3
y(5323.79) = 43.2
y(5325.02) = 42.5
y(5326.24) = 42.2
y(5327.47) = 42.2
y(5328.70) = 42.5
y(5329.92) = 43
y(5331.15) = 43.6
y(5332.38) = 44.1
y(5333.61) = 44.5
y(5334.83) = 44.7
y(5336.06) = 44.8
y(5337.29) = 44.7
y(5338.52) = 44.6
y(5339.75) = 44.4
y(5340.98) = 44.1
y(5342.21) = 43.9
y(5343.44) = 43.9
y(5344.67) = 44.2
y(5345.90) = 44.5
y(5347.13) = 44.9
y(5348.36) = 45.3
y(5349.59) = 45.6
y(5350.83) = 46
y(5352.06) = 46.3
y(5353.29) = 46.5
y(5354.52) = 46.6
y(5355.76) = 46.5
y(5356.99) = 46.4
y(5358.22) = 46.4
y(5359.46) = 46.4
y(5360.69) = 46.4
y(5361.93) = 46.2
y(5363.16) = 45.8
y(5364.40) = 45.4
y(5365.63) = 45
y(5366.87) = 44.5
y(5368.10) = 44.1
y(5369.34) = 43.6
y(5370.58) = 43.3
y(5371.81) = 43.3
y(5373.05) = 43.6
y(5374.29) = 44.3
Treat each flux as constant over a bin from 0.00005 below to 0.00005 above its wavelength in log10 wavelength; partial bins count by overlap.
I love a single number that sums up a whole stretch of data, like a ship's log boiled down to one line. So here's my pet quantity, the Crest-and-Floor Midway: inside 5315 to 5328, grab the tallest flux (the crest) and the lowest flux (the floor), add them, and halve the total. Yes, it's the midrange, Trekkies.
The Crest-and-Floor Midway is 44.9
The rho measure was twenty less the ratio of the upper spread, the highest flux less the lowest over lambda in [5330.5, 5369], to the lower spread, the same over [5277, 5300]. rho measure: 19.0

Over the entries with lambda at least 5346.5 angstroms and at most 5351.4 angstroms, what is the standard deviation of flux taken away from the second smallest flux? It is 45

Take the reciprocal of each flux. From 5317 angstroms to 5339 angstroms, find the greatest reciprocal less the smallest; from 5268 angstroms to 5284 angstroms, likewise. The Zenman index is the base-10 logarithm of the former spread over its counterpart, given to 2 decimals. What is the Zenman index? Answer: -0.27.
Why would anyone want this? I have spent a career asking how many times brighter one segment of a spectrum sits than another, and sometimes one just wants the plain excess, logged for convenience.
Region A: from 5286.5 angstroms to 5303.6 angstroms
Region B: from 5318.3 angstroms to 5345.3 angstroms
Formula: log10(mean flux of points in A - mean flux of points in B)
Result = -0.24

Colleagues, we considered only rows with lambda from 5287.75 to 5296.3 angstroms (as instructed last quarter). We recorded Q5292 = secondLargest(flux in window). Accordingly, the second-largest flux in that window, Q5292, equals 44.3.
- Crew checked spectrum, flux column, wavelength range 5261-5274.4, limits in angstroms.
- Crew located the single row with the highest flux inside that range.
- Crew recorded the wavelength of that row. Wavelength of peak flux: 5261.64 angstroms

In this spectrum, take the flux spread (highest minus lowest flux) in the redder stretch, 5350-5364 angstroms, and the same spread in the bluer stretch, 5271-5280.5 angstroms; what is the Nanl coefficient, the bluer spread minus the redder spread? 4.1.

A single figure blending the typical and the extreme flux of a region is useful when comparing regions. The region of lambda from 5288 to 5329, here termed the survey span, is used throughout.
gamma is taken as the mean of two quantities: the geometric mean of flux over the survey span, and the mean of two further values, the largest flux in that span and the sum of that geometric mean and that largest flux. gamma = 59.1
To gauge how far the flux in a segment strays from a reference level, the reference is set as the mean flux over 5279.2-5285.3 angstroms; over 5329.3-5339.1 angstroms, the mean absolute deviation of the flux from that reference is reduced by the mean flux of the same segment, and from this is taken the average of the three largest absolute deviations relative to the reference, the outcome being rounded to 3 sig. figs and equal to -44.5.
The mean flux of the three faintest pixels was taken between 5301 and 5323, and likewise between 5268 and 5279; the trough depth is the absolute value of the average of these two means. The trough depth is 41.5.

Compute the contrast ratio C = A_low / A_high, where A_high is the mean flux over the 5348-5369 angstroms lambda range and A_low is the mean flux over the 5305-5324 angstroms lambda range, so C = 1.04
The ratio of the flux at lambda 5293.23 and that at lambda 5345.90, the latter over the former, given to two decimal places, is 1.03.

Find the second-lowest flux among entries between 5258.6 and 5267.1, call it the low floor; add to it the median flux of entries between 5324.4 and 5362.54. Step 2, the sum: 82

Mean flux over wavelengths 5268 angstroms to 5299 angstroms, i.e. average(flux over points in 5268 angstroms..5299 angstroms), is 42.6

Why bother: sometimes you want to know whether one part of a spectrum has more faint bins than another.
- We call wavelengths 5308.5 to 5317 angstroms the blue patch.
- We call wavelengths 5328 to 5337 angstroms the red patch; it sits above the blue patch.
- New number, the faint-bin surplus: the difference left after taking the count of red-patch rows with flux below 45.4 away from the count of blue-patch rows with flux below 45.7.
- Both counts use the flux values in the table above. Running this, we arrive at -7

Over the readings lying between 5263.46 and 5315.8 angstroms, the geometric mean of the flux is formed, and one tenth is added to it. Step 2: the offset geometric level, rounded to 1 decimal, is 43.9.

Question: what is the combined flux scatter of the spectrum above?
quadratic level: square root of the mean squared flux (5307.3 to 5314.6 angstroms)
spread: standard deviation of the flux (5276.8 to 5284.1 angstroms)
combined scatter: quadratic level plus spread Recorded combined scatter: 49.8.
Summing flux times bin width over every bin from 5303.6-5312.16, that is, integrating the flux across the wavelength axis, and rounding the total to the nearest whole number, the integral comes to 420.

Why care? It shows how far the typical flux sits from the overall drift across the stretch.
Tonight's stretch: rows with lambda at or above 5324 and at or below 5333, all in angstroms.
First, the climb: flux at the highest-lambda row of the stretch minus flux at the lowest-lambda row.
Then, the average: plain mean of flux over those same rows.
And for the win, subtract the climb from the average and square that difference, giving 1703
